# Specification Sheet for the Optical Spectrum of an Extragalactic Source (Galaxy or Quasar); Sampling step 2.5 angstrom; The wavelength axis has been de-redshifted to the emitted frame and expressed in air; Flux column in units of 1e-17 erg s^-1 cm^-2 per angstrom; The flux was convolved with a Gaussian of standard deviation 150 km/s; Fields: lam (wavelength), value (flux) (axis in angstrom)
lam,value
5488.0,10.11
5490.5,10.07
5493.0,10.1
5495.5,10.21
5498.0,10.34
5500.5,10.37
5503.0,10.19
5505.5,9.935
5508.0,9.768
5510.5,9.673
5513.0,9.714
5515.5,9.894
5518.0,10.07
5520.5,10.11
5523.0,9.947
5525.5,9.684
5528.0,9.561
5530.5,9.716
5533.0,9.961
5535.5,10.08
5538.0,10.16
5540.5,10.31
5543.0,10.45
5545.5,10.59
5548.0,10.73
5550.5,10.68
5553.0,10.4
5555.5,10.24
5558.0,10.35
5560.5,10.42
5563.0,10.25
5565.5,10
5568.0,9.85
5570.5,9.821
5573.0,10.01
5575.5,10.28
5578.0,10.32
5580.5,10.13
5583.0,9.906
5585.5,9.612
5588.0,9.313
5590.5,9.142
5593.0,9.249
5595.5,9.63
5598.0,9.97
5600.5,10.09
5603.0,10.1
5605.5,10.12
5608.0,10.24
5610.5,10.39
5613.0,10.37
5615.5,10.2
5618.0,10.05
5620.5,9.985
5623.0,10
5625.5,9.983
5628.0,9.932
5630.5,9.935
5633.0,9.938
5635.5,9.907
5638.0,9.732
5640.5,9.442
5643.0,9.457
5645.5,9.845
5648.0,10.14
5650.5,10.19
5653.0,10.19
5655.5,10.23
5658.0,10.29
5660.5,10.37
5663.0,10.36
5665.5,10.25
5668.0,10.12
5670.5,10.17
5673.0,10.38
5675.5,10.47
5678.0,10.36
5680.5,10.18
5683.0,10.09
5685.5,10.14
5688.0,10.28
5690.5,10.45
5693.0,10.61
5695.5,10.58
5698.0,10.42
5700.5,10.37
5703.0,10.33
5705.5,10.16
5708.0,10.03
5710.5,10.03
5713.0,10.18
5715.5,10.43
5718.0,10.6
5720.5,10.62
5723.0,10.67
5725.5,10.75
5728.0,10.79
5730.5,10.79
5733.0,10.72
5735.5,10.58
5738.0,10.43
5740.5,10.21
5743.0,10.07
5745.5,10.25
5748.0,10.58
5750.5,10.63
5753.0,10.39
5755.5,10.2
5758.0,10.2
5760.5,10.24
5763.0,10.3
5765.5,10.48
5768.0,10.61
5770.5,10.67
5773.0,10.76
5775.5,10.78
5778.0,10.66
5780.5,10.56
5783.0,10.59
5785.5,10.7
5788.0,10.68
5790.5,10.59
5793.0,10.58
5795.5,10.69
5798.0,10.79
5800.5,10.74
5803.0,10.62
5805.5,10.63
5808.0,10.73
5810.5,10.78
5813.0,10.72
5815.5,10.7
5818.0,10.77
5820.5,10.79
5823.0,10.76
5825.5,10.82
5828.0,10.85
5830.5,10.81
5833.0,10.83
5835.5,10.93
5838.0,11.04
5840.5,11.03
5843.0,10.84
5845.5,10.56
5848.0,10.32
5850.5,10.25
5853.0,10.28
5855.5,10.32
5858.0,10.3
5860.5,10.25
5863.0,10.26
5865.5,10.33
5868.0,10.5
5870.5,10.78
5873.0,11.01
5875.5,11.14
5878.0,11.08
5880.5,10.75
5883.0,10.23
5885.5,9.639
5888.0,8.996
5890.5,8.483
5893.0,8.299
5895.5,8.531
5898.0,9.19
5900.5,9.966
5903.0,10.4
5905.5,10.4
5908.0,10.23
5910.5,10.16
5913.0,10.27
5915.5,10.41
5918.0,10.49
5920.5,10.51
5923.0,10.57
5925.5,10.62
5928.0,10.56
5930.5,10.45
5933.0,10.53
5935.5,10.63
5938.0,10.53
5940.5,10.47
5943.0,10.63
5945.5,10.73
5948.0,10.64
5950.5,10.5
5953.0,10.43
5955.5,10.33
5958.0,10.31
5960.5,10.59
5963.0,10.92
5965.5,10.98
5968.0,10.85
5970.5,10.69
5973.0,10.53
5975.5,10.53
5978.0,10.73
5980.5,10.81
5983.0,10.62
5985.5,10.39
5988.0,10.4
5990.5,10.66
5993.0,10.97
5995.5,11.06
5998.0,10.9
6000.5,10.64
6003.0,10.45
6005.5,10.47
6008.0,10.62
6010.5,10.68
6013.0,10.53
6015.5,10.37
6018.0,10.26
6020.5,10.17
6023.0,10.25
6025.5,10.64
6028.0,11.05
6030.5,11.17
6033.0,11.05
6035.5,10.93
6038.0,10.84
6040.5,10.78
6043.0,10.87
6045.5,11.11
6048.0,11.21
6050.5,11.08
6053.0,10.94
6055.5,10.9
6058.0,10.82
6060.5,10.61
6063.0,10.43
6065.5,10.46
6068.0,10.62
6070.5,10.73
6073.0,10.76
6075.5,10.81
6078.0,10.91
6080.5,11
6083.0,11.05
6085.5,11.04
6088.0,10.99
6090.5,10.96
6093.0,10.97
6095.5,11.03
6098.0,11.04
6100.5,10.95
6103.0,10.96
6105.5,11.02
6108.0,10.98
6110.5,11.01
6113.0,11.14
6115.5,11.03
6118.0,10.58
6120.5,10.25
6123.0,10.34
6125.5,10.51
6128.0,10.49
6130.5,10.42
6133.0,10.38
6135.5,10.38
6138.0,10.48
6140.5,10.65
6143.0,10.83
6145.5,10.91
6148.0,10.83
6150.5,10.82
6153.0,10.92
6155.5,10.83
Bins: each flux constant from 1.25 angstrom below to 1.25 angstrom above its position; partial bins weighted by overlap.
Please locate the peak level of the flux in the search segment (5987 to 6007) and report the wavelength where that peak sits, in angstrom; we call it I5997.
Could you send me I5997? 5995.5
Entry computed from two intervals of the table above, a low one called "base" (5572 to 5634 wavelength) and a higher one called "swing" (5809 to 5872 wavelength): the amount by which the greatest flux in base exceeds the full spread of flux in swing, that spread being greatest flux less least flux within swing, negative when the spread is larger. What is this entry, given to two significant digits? 9.6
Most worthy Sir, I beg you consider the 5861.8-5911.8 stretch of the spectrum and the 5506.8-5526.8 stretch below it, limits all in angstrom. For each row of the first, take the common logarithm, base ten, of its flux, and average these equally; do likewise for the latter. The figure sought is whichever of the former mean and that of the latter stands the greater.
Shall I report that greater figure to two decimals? 1.00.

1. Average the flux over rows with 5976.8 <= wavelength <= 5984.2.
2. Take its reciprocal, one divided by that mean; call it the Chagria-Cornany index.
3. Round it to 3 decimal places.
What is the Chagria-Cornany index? 0.093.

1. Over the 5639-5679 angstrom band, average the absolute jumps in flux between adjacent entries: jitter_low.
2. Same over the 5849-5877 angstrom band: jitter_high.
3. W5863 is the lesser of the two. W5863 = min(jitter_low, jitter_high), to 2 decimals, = 0.10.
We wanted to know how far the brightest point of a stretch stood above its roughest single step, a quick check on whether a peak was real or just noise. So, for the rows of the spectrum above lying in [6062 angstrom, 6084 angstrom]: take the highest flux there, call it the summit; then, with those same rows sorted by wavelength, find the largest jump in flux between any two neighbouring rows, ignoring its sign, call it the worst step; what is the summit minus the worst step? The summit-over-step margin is 10.9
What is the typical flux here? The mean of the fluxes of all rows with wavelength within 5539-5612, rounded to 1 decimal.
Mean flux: 10.1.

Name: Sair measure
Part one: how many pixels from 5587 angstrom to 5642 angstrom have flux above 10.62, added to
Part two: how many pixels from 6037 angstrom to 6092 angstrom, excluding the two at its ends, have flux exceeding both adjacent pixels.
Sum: 2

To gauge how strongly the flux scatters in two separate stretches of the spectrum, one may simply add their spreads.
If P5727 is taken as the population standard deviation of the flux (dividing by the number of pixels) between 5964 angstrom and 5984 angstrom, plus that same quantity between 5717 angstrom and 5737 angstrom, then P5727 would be 0.23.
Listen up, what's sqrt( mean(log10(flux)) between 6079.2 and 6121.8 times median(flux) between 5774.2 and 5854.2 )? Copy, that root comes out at 3.34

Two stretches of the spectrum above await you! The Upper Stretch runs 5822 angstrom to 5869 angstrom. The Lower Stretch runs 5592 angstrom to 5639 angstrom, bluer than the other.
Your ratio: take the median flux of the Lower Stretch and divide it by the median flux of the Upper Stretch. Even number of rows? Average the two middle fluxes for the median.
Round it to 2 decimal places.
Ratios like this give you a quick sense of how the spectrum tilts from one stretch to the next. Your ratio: 0.95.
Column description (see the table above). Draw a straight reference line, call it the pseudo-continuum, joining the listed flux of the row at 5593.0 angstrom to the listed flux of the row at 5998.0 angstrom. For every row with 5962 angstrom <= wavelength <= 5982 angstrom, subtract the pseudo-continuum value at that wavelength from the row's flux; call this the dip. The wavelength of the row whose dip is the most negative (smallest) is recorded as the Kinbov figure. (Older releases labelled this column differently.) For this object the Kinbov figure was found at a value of 5975.5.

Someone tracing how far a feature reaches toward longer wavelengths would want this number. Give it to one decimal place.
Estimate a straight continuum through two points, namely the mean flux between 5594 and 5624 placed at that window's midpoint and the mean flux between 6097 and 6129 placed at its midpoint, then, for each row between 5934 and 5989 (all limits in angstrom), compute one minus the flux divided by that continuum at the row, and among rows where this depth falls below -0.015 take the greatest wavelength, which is 5980.5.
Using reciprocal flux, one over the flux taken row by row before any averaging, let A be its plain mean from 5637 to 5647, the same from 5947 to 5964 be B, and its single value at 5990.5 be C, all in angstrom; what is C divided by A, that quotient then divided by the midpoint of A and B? 9.1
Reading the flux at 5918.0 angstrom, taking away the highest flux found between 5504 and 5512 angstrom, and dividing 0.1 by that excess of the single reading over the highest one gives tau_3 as 0.2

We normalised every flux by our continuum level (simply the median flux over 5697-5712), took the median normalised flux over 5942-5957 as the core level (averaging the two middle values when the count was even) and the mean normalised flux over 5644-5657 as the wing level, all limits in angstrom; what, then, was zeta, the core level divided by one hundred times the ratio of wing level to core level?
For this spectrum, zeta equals 0.0108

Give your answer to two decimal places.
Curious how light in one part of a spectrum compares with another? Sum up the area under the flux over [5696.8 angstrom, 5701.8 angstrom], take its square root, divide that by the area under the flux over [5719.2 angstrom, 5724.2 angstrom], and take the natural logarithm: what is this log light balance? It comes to -2.00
